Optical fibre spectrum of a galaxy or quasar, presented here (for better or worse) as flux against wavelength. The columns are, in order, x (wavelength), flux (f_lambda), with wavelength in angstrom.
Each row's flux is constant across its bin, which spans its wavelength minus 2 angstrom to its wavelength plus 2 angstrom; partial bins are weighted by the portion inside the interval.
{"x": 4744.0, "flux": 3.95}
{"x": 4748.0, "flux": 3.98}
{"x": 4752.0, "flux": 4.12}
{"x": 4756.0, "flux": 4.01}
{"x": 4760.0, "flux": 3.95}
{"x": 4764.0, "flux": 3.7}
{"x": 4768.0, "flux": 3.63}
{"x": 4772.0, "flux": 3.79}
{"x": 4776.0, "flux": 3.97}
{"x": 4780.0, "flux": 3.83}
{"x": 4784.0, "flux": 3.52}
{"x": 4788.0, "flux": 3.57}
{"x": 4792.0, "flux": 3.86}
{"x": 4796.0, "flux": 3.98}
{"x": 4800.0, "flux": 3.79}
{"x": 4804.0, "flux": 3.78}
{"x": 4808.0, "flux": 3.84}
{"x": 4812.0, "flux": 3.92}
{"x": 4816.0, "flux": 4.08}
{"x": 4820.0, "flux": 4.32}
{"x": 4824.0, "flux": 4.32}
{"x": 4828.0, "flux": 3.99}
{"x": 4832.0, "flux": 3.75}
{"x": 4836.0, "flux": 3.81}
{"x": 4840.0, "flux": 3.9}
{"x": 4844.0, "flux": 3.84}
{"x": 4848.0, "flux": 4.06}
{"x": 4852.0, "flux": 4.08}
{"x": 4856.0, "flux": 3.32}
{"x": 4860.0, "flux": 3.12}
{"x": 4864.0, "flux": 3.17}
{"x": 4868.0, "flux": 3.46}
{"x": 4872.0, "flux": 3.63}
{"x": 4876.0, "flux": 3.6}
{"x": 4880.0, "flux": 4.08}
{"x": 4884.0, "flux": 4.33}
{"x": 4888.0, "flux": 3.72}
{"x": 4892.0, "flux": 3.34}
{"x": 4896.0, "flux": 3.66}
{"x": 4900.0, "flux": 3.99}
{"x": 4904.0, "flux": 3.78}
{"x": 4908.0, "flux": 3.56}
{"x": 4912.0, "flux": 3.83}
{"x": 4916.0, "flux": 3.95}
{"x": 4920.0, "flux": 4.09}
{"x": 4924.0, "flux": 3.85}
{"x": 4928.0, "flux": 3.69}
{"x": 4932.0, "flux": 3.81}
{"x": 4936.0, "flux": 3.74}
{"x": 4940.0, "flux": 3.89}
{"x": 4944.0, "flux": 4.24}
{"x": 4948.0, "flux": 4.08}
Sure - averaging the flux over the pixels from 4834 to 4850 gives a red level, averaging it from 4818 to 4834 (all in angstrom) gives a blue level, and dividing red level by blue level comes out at 0.95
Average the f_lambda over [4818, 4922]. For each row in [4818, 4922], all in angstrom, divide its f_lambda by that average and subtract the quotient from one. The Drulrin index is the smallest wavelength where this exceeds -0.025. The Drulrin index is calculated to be 4832.0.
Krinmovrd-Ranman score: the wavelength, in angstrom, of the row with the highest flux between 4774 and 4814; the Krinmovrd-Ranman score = 4796.0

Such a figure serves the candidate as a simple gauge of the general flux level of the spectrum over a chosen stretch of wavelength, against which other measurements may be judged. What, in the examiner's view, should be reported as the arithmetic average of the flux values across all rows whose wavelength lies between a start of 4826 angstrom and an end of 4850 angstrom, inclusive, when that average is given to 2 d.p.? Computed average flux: 3.89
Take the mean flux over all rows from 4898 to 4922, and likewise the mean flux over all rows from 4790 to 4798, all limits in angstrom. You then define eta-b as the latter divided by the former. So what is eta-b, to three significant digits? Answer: 1.01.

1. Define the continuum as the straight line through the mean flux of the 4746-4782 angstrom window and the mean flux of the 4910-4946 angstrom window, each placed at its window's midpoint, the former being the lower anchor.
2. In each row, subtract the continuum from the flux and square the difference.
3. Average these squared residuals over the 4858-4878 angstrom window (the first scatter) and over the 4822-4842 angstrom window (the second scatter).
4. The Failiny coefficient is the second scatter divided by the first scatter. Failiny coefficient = 0.15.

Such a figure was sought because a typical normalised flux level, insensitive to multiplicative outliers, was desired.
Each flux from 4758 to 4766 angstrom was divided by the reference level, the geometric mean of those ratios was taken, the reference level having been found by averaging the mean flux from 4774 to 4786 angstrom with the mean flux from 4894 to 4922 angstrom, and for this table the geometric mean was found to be 1.00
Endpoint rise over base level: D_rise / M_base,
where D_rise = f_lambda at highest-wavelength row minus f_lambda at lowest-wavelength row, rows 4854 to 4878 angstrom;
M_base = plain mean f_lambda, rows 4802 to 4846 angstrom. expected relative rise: 0.071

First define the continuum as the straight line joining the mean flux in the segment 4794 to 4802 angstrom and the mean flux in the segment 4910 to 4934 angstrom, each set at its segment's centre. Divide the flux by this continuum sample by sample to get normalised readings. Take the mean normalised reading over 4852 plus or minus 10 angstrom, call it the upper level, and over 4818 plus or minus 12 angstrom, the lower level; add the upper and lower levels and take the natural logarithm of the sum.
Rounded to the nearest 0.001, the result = 0.693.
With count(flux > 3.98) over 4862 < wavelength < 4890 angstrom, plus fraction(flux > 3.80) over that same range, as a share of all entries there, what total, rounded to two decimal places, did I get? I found 2.29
